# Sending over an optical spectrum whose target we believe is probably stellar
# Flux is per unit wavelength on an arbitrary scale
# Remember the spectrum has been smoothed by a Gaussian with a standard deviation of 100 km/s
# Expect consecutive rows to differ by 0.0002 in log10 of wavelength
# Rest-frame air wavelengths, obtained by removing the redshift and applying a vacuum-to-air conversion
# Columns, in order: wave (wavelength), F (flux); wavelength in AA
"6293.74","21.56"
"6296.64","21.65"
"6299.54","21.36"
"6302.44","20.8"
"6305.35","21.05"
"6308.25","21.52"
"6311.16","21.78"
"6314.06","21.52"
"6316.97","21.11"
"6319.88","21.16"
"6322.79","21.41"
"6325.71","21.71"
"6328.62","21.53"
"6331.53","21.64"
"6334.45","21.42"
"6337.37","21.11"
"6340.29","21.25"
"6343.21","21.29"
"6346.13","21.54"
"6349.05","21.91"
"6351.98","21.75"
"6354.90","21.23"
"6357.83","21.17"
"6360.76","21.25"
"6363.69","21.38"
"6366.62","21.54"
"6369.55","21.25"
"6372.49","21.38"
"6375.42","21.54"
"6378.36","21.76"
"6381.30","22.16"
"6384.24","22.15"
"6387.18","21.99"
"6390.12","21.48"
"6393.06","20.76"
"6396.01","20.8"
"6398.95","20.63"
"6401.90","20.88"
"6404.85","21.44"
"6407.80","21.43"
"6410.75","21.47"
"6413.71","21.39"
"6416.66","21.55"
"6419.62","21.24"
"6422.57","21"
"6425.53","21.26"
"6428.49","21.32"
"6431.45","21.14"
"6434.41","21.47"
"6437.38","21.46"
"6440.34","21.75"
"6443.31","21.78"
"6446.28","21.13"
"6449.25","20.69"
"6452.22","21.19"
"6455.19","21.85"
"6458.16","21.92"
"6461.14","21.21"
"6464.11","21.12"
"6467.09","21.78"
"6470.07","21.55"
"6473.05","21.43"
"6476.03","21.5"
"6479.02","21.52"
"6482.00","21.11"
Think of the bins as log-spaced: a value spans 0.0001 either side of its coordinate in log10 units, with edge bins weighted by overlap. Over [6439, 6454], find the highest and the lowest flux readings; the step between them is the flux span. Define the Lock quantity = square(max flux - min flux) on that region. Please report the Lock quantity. 1.19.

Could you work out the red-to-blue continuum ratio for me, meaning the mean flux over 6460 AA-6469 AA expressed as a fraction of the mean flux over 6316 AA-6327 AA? 1.00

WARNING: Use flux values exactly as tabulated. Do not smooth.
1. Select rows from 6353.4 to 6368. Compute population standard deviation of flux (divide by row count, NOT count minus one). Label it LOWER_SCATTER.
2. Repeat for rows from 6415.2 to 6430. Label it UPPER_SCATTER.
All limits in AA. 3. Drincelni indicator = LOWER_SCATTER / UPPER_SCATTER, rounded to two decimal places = 0.75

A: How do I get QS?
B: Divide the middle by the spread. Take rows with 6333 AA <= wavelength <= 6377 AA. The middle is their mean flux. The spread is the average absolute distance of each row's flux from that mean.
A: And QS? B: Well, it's 124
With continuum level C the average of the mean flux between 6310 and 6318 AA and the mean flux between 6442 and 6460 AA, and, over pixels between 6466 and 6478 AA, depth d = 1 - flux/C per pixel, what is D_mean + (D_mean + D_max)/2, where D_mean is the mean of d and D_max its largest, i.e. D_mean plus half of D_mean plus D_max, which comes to -0.01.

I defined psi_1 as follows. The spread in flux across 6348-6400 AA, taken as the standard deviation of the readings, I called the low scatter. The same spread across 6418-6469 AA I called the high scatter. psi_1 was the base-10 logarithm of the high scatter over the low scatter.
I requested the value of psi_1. -0.12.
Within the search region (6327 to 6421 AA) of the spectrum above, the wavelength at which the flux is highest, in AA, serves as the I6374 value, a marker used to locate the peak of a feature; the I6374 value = 6381.30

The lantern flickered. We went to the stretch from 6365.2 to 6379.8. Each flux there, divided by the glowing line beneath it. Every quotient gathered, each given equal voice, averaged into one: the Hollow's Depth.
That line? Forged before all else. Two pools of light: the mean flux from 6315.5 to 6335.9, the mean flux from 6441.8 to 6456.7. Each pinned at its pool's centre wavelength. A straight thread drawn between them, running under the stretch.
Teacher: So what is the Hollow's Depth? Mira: 1.00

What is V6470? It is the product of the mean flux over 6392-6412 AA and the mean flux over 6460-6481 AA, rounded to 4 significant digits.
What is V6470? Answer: 451.6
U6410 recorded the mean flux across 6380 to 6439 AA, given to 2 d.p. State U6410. 21.35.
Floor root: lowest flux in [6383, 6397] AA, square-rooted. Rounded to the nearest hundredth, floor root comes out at 4.56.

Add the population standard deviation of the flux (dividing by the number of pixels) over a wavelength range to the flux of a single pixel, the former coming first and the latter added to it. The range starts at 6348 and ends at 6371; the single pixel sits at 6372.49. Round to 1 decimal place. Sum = 21.6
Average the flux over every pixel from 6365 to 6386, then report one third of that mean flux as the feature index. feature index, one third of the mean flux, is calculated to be 7.23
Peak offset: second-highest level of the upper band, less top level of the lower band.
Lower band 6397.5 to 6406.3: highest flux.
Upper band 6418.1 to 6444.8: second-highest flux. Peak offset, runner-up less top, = 0.3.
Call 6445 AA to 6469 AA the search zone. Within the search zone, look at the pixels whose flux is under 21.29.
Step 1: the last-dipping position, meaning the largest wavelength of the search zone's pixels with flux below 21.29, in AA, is 6464.11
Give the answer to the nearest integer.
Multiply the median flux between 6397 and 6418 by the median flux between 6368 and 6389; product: 466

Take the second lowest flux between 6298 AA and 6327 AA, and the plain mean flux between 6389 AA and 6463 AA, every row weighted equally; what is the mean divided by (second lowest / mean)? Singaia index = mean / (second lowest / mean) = 21.5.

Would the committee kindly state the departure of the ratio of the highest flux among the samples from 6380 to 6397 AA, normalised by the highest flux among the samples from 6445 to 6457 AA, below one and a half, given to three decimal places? 0.486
